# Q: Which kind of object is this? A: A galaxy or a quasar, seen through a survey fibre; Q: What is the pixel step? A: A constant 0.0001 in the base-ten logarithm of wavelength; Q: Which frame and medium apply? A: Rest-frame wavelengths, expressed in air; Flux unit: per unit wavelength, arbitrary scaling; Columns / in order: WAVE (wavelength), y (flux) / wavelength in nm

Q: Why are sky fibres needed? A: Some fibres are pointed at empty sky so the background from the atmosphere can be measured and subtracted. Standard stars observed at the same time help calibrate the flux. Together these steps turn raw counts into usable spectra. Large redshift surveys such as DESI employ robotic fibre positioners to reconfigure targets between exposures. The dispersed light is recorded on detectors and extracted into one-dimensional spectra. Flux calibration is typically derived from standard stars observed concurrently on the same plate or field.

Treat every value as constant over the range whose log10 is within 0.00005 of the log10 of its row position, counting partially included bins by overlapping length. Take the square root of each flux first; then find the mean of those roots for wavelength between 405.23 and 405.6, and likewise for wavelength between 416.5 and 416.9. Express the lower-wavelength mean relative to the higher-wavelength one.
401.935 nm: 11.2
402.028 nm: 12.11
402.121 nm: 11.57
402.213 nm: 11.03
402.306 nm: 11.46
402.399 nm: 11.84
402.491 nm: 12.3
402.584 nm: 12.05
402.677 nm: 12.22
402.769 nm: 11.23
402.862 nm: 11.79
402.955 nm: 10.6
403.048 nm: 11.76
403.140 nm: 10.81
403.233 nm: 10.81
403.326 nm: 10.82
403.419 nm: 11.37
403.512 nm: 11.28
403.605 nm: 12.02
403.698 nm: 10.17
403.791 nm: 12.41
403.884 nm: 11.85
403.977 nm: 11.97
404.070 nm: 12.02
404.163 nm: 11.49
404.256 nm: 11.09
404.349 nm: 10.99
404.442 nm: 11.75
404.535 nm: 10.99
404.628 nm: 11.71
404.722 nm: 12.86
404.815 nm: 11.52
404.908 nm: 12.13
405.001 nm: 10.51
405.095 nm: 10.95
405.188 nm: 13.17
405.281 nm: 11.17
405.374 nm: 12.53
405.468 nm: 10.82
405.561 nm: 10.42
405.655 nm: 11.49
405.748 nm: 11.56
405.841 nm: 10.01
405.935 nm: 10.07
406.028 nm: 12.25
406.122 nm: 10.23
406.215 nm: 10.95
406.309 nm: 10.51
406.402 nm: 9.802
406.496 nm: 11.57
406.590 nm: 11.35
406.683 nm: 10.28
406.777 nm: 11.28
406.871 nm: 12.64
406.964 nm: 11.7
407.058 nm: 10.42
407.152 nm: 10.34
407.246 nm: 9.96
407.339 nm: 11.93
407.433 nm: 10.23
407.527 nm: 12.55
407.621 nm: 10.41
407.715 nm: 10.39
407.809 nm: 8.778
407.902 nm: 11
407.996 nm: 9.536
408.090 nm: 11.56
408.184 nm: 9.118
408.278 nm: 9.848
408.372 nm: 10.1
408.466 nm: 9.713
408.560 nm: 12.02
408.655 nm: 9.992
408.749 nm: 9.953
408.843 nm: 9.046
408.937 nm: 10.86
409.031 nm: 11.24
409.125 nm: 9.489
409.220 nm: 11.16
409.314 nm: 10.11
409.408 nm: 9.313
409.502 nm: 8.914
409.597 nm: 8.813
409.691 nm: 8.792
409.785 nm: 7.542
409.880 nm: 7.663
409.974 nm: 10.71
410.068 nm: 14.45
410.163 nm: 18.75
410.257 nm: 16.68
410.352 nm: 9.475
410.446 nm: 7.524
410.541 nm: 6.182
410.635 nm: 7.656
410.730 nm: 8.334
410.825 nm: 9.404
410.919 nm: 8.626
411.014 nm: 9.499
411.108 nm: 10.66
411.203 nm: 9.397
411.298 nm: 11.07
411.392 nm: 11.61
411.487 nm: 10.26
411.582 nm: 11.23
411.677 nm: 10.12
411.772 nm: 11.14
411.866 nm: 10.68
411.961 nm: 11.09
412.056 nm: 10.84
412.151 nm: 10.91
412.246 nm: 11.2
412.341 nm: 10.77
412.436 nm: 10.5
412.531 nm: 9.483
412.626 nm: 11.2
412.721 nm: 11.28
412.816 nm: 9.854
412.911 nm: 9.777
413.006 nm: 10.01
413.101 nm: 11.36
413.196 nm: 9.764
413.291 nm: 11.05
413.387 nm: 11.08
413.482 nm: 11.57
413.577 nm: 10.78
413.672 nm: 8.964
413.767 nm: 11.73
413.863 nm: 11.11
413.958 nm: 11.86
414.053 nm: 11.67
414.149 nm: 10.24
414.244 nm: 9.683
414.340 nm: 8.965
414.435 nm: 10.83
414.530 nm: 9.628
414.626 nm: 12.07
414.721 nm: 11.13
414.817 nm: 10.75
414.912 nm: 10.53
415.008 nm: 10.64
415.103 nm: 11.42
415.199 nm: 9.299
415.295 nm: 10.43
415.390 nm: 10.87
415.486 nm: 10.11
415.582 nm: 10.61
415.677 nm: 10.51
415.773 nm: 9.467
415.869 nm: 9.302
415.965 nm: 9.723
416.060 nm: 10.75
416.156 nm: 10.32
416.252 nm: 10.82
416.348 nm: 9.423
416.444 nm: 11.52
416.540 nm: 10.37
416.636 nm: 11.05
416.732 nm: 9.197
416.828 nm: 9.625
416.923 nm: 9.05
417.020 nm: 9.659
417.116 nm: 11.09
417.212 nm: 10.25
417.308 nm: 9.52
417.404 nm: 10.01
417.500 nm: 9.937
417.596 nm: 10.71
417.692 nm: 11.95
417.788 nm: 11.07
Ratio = 1.06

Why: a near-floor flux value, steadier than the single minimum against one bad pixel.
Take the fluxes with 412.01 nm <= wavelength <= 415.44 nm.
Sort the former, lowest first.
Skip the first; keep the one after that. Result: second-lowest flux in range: 8.965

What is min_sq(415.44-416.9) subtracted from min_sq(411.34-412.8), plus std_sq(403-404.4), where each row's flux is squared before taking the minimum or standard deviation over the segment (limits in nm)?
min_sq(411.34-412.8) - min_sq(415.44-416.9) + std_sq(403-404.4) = 19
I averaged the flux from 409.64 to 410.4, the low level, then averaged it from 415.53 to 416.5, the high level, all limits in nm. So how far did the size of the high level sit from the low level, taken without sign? 1.5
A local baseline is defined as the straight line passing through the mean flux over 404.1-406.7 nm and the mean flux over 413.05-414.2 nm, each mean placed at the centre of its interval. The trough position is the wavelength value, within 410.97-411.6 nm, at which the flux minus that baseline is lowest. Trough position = 411.203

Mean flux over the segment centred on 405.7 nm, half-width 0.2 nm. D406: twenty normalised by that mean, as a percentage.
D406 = 184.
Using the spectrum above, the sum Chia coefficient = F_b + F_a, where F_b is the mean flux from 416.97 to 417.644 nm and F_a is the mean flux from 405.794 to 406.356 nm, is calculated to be 20.8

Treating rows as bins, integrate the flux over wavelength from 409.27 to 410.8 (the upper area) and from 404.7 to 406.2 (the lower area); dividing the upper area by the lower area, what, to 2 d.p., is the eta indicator 0.90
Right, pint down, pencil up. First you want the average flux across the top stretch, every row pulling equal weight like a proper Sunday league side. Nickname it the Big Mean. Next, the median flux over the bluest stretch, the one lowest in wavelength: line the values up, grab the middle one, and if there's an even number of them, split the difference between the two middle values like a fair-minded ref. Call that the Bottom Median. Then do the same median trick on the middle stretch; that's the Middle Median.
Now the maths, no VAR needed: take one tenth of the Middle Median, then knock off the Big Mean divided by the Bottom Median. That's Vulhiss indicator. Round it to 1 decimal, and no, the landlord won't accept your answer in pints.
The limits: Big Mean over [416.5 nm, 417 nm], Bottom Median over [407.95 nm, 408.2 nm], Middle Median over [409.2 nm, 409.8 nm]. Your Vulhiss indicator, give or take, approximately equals -0.1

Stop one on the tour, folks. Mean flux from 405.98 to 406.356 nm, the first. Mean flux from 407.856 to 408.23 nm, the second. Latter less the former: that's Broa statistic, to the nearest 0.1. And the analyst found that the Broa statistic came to -0.7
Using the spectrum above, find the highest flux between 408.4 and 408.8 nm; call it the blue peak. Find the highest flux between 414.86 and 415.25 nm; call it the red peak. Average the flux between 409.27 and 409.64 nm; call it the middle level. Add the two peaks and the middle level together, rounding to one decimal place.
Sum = 32.7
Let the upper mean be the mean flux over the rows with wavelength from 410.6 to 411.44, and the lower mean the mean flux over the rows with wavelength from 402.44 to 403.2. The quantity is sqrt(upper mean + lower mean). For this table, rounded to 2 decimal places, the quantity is 4.60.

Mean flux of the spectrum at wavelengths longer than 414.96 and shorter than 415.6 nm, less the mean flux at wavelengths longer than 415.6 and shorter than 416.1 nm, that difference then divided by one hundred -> 0.005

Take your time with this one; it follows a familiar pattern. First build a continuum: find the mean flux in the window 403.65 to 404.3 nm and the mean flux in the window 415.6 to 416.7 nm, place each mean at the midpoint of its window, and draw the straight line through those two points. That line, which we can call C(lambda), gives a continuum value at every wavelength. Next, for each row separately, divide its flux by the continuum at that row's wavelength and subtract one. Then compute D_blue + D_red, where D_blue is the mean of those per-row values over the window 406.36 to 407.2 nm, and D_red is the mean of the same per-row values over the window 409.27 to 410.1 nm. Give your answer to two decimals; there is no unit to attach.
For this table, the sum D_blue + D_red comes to -0.15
